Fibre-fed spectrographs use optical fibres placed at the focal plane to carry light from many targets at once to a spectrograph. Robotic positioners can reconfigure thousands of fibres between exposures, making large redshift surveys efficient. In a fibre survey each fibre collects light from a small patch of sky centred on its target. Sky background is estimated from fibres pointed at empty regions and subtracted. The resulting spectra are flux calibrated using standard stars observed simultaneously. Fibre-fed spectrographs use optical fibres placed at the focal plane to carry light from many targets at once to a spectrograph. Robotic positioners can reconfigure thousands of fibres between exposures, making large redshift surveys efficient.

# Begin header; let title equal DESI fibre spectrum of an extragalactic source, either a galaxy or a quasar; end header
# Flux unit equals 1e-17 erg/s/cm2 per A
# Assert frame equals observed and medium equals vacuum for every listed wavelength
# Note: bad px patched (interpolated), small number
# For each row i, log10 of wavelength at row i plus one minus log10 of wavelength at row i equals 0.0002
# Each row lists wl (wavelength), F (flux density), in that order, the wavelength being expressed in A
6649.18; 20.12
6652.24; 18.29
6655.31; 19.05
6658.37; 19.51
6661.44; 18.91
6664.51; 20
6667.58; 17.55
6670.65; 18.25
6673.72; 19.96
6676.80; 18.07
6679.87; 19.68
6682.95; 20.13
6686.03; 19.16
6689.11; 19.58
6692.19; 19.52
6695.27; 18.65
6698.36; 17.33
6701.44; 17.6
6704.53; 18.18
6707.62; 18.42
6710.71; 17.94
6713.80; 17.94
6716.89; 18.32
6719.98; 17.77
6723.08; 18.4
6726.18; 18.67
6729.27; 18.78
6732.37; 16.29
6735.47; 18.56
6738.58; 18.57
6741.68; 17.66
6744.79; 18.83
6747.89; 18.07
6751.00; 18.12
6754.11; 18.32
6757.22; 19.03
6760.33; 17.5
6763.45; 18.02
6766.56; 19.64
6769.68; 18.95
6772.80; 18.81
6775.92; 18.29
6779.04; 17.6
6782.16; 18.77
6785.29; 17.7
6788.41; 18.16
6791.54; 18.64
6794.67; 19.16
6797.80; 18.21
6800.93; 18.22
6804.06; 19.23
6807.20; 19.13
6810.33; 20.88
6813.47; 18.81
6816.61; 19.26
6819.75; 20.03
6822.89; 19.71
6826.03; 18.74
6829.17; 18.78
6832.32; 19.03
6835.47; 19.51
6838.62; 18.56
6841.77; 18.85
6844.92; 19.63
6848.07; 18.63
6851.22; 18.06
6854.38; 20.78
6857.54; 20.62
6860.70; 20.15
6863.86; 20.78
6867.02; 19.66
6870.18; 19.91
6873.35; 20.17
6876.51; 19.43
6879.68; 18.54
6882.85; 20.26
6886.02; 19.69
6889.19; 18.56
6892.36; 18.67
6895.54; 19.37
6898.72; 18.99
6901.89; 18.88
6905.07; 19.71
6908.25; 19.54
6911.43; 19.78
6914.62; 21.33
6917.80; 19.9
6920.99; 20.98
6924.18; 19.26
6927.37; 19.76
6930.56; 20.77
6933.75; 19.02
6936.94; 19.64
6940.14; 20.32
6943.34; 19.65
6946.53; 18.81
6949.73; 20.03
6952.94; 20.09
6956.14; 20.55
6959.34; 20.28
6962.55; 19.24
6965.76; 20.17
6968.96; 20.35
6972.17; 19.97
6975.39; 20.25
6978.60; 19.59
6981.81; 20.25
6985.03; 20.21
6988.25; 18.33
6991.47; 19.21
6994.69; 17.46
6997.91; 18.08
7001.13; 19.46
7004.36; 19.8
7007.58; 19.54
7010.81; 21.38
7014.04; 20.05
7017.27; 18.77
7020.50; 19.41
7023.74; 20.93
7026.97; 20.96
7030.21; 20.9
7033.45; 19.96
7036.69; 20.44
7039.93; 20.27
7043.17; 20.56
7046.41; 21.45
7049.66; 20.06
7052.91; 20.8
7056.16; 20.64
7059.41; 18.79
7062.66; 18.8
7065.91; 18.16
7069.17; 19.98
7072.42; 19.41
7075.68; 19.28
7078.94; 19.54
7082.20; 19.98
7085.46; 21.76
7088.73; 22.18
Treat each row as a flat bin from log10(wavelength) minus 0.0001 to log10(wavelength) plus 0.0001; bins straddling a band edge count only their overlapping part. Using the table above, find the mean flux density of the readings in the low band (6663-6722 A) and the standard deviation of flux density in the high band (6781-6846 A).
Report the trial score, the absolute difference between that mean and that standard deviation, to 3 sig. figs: 17.9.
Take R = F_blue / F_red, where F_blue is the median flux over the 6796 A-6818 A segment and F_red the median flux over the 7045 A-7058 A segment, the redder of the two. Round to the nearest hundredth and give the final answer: 0.92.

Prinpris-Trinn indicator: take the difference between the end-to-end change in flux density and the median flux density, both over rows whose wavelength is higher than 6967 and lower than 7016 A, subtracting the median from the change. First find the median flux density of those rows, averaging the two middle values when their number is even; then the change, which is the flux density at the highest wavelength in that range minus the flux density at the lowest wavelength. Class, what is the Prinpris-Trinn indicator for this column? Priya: -20.1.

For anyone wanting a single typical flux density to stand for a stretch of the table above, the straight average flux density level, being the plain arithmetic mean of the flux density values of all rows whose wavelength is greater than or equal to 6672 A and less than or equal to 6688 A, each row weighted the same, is 19.4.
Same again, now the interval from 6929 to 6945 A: 19.9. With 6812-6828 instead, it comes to 19.3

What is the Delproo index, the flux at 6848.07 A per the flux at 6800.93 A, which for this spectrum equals 1.02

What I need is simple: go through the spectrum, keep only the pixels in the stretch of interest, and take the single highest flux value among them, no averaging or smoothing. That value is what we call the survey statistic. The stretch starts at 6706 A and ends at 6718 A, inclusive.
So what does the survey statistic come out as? 18.42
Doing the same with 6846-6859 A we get 20.78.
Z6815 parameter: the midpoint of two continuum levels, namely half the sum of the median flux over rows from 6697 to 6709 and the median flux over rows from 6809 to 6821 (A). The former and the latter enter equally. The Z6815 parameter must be 18.8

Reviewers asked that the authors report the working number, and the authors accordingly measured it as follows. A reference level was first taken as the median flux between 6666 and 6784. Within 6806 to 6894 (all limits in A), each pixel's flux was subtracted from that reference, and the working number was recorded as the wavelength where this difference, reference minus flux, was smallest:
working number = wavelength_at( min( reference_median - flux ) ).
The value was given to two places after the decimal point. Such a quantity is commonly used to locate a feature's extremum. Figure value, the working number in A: 6810.33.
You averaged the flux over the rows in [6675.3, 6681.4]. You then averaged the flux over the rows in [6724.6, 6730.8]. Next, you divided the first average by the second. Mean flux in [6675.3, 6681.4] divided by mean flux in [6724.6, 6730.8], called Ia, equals 1.01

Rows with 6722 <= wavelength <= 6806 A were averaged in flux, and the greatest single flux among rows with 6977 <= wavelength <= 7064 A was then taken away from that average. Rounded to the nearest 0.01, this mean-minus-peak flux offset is -3.07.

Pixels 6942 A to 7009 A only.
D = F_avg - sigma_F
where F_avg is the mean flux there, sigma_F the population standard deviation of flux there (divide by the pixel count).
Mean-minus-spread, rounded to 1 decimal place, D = 18.8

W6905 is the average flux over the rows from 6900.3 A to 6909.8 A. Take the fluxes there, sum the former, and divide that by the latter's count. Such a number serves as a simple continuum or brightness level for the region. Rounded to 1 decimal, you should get 19.4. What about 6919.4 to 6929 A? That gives 20.0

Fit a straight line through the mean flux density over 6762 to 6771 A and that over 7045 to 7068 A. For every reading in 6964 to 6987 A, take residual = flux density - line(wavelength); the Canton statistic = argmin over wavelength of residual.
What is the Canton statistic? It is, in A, 6978.60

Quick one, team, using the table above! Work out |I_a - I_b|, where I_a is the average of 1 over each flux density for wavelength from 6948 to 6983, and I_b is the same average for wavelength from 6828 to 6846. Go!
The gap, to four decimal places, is 0.0026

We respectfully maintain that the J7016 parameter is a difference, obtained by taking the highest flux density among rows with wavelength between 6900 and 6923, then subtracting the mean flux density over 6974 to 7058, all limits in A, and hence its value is 1.38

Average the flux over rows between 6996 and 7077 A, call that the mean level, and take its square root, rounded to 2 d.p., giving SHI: 4.46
